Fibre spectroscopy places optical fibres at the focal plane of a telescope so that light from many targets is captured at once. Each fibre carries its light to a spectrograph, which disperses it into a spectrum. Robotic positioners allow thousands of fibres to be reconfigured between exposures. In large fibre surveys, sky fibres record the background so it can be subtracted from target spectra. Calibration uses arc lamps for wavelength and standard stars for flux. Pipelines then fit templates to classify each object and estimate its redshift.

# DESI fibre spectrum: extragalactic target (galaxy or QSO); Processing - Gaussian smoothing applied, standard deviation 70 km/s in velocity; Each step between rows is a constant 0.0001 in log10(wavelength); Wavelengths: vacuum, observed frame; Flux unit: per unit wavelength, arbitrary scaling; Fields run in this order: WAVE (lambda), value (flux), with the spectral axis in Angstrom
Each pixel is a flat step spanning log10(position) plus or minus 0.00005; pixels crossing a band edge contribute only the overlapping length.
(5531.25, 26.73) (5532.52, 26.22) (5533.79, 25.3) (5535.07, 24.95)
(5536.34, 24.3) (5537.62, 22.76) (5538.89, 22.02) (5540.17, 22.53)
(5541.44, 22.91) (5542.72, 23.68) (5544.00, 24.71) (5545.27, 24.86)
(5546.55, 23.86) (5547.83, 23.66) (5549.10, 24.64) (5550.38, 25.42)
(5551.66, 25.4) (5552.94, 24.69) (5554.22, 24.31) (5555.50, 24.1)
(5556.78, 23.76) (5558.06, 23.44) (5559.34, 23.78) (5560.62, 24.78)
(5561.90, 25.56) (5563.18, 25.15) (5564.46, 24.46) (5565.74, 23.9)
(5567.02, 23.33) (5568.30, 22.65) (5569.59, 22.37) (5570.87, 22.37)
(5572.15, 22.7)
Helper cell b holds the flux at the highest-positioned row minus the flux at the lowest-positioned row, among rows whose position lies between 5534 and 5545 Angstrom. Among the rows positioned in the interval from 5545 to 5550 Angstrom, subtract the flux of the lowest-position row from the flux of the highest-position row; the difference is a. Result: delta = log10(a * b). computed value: -1.3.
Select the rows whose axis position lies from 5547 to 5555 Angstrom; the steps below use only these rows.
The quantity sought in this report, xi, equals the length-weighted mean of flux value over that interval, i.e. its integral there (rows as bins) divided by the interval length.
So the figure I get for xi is 24.6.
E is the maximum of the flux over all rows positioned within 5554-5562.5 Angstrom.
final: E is 25.56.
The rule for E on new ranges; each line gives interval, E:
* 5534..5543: 24.95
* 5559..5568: 25.56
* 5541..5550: 24.86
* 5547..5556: 25.42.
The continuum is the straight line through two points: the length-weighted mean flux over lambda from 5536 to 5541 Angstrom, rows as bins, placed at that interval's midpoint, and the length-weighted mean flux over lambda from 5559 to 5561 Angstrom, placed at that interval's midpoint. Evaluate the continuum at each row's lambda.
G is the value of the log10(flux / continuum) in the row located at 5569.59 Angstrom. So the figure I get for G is -0.047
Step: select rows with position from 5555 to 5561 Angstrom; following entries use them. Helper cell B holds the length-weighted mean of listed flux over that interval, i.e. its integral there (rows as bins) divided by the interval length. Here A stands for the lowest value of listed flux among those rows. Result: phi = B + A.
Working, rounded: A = 23.44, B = 23.9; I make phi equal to 47.4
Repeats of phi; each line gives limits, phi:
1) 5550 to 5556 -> 48.8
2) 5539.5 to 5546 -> 46.3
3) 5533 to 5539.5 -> 46.0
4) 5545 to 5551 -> 48.1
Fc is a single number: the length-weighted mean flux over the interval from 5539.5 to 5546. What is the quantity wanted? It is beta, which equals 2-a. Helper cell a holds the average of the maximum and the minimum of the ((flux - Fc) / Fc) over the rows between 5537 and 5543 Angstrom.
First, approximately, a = -0.04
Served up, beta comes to 2.04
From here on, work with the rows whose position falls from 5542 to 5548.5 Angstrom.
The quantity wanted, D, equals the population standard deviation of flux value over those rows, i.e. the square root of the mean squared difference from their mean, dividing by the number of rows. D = 0.52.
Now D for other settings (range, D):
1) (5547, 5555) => 0.61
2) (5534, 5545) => 1.02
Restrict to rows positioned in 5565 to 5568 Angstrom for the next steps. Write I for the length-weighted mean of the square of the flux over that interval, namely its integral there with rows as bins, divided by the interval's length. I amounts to 555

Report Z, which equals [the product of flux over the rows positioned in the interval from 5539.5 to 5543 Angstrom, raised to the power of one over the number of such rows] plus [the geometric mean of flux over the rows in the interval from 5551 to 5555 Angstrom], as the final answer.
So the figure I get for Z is 47.8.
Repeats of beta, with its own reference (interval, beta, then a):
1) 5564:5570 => 2.01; -0.01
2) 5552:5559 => 1.99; 0.01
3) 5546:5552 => 1.97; 0.03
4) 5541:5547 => 1.99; 0.01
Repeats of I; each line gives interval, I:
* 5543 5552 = 605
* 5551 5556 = 607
